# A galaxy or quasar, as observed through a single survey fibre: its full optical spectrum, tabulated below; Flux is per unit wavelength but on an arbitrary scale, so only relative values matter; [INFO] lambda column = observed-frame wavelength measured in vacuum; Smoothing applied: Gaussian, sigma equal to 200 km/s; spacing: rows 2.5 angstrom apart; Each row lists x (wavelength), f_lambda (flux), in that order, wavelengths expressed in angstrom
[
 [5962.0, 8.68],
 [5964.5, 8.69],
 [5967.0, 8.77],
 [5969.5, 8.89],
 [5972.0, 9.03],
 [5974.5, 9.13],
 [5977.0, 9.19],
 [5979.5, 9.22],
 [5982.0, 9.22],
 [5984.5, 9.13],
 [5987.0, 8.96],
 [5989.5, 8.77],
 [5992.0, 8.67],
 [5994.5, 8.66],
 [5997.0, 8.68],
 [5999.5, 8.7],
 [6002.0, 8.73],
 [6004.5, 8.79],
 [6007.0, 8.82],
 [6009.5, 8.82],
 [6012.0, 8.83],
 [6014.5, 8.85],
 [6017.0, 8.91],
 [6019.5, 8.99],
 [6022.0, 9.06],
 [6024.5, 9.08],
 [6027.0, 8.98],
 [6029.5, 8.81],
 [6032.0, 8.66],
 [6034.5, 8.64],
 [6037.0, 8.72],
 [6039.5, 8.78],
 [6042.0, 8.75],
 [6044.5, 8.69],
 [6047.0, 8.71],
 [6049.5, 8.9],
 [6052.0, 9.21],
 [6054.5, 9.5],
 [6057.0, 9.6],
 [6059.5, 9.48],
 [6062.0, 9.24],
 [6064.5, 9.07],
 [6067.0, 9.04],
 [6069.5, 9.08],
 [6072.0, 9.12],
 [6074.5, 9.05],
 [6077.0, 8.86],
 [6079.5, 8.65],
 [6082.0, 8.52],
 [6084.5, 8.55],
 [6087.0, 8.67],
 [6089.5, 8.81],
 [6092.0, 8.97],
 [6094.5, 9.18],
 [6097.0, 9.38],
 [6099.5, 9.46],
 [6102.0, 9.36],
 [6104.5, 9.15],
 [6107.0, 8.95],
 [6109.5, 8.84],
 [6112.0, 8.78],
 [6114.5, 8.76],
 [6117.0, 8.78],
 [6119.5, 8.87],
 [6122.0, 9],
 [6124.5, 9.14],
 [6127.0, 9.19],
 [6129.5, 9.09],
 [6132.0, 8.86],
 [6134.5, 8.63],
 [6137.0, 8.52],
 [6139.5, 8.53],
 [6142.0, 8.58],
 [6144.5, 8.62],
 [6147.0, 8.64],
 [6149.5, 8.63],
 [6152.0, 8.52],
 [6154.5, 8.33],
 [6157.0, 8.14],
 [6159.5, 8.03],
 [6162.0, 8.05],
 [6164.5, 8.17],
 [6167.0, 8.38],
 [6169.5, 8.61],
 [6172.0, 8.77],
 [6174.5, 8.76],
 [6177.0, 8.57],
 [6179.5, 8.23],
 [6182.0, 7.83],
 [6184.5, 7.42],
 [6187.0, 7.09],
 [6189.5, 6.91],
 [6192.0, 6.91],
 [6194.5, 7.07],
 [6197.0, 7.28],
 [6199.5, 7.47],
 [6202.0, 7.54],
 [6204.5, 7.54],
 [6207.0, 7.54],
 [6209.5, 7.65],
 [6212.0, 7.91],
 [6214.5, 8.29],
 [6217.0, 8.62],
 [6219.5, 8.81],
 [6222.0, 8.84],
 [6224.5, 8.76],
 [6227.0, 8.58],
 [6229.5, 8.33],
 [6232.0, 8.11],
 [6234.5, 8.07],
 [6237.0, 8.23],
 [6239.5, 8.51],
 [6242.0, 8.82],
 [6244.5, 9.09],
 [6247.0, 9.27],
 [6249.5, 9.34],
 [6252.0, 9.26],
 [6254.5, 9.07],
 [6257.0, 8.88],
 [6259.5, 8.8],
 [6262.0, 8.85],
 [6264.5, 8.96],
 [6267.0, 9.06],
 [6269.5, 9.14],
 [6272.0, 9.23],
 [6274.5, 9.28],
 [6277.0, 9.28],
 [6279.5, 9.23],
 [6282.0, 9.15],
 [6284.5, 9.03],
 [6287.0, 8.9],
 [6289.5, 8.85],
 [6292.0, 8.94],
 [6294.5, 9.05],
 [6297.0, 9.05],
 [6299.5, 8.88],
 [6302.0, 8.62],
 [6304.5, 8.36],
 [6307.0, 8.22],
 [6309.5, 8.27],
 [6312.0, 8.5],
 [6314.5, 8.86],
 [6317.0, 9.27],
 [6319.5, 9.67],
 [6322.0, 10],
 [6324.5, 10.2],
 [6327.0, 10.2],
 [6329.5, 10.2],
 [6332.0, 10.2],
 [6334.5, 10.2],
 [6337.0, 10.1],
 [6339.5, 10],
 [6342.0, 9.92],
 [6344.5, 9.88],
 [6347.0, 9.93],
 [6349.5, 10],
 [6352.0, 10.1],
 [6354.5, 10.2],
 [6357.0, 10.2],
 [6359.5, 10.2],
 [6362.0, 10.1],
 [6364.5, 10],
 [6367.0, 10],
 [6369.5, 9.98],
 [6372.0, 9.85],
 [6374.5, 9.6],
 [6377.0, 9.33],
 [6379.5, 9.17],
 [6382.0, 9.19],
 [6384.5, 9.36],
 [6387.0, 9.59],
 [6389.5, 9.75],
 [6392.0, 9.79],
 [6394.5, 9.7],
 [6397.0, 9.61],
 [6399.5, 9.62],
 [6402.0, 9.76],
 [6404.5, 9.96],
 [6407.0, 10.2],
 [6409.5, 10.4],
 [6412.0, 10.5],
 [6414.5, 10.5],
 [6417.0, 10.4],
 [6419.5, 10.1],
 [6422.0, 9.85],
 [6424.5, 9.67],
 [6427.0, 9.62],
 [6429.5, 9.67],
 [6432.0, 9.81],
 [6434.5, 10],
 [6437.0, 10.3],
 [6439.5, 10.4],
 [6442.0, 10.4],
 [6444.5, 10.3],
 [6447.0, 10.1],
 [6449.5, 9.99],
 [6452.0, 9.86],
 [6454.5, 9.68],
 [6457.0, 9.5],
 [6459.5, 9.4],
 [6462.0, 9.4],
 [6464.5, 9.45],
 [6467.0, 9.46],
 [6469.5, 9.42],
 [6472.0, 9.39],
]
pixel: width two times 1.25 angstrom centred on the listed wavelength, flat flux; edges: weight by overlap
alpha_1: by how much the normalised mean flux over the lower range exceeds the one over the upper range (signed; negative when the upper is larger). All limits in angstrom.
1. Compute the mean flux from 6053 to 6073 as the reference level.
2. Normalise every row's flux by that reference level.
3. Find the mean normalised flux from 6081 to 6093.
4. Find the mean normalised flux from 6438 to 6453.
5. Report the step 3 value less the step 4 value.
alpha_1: -0.16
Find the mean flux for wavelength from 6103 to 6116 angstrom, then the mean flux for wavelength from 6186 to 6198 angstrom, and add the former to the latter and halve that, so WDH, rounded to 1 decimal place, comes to 8.0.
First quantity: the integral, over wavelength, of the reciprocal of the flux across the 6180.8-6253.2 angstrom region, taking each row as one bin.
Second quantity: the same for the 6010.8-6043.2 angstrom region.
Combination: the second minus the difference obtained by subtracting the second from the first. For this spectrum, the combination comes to -1.7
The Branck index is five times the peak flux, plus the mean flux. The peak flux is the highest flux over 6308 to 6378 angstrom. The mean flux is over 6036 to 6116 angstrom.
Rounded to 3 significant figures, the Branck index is 60.0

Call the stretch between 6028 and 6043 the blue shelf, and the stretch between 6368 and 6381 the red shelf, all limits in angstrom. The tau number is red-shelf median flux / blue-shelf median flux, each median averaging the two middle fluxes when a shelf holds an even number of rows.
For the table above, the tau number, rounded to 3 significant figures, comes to 1.10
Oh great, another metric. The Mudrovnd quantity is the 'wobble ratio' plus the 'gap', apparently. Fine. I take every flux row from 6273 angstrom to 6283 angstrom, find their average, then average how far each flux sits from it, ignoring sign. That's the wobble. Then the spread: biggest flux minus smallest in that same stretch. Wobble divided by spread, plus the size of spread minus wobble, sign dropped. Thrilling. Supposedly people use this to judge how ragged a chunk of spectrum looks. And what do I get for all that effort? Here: 0.431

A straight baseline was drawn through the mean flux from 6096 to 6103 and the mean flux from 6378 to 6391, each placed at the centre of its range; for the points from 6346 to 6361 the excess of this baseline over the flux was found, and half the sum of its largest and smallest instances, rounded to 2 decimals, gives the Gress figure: -0.65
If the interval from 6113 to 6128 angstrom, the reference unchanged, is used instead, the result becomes 0.43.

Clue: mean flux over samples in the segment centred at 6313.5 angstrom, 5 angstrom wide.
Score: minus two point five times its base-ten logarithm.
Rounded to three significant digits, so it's -2.35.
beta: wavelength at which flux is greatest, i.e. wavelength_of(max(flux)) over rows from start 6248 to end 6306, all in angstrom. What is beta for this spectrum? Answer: 6249.5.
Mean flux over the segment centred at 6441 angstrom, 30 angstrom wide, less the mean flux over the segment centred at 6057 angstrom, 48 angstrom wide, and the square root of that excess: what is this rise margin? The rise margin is 1.0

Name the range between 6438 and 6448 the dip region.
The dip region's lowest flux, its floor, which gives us 10.1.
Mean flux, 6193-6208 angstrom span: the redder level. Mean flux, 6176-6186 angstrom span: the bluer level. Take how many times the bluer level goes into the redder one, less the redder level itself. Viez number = -6.5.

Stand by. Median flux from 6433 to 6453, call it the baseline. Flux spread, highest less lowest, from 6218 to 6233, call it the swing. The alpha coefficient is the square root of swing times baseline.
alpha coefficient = 2.7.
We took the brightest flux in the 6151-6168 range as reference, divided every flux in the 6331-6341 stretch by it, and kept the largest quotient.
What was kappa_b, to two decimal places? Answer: 1.20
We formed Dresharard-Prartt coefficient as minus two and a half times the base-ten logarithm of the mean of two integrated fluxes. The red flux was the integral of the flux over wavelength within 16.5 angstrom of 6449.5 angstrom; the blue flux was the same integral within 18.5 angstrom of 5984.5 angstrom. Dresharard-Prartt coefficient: -6.3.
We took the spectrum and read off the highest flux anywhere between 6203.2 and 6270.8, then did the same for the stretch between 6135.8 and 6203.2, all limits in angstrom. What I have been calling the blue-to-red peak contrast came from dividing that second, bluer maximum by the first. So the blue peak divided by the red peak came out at 0.94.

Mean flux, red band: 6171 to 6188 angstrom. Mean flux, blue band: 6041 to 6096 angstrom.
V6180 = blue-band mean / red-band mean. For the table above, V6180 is 1.11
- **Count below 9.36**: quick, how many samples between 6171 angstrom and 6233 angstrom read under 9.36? 25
